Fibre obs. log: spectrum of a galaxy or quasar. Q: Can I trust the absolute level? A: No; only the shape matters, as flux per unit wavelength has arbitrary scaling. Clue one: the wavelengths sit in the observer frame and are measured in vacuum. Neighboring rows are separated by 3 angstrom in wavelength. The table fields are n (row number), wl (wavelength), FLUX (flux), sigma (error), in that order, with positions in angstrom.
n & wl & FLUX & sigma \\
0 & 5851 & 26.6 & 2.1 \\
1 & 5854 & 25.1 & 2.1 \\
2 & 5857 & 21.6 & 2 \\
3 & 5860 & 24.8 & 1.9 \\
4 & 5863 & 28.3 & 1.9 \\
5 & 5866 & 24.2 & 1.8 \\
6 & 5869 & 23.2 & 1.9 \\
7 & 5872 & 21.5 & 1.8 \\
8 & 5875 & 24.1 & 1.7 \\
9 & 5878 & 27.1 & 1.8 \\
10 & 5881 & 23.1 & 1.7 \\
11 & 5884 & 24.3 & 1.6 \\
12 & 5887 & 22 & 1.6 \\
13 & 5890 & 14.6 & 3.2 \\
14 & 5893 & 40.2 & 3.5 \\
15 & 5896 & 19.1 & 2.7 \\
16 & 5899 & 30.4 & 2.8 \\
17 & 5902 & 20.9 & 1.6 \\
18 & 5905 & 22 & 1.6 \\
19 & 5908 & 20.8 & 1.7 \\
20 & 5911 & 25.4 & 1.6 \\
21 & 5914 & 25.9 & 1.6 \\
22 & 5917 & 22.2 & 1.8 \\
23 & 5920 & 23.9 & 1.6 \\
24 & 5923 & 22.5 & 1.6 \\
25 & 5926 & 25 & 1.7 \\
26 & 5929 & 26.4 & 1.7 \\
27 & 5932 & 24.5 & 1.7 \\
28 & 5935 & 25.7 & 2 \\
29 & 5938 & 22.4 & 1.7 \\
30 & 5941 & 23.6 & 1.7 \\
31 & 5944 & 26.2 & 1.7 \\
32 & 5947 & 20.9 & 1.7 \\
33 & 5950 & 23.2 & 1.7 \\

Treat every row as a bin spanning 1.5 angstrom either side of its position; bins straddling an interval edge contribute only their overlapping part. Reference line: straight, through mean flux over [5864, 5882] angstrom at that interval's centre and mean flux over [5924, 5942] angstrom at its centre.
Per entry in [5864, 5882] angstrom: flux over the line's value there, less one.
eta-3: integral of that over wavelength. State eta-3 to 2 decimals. 0.00 angstrom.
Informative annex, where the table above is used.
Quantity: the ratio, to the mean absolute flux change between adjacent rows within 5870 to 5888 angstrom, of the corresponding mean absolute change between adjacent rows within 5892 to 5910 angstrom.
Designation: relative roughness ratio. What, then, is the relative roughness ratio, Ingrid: 3.4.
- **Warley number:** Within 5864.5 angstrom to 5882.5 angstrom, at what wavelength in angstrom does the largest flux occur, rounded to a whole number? 5878 angstrom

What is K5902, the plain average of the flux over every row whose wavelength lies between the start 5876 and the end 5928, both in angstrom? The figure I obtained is 24.1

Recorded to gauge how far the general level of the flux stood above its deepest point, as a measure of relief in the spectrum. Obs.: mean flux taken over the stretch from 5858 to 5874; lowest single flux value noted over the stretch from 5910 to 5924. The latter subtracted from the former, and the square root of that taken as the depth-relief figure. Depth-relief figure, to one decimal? 1.5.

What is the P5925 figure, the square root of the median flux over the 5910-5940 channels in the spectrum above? 4.97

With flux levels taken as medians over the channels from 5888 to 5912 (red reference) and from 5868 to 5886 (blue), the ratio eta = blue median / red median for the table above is 1.103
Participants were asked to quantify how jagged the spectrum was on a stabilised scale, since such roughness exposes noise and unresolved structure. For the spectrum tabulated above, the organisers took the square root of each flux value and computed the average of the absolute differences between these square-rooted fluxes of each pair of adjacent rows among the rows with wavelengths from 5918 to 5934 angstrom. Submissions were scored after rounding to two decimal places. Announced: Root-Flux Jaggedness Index 0.18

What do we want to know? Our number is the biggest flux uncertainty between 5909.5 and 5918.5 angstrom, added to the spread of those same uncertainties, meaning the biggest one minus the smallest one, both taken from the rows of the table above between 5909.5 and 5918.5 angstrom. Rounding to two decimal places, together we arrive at 2.00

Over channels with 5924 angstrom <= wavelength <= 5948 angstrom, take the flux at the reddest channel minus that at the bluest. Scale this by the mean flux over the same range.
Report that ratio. -0.17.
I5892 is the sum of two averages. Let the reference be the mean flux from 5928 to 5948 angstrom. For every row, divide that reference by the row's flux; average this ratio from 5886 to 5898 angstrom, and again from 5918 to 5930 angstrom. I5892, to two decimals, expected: 2.15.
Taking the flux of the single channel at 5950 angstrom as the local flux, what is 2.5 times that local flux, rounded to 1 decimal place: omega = 58.0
